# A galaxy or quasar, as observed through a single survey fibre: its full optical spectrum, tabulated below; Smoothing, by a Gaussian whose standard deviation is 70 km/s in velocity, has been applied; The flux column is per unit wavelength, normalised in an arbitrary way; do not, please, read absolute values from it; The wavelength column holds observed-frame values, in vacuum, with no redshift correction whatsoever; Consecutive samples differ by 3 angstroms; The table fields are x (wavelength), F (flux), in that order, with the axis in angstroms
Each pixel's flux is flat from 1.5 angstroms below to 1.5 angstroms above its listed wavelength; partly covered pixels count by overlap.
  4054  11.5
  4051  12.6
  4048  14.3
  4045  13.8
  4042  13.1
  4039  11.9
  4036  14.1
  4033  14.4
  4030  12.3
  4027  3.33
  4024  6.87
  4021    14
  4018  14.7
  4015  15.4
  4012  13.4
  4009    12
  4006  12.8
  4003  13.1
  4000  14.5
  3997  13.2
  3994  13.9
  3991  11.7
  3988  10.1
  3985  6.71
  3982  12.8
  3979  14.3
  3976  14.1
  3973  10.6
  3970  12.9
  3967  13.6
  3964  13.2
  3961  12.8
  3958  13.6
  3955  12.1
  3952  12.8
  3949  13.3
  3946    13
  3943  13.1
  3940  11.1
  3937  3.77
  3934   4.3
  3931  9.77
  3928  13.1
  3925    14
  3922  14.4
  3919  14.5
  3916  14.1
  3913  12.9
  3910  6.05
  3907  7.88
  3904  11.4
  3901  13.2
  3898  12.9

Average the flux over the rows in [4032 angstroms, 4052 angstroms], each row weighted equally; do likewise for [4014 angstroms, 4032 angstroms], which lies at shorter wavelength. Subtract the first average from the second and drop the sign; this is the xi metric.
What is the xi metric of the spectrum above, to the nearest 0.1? 2.4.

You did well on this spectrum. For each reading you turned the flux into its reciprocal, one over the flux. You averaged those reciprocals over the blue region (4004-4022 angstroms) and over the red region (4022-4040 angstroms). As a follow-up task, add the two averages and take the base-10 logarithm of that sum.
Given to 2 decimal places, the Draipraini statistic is -0.70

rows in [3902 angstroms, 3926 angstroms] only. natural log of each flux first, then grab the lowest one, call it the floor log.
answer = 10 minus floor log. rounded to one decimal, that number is 8.2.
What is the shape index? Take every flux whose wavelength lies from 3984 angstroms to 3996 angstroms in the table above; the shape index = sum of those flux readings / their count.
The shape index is 11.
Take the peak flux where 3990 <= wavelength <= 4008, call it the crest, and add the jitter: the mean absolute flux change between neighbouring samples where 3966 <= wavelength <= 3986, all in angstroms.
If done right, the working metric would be 16.9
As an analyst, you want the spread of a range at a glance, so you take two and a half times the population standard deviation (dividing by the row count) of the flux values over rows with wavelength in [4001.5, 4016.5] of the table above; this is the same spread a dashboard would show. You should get 3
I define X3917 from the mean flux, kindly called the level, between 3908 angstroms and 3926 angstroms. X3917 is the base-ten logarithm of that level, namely 1.10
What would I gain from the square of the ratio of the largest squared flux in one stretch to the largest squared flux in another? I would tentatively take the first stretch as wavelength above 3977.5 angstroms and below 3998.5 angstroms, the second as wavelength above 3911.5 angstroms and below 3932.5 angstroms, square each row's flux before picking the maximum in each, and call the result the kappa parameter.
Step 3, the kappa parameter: 0.946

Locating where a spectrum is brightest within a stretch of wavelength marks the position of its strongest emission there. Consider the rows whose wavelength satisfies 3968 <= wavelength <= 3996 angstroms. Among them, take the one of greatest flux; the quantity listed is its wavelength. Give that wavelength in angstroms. 3979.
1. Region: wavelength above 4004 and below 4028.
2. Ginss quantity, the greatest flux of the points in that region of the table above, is 15.4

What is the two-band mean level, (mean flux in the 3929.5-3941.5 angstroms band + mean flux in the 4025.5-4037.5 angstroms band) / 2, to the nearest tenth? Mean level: 9.1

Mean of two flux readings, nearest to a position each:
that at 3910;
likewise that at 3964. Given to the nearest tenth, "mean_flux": 9.6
